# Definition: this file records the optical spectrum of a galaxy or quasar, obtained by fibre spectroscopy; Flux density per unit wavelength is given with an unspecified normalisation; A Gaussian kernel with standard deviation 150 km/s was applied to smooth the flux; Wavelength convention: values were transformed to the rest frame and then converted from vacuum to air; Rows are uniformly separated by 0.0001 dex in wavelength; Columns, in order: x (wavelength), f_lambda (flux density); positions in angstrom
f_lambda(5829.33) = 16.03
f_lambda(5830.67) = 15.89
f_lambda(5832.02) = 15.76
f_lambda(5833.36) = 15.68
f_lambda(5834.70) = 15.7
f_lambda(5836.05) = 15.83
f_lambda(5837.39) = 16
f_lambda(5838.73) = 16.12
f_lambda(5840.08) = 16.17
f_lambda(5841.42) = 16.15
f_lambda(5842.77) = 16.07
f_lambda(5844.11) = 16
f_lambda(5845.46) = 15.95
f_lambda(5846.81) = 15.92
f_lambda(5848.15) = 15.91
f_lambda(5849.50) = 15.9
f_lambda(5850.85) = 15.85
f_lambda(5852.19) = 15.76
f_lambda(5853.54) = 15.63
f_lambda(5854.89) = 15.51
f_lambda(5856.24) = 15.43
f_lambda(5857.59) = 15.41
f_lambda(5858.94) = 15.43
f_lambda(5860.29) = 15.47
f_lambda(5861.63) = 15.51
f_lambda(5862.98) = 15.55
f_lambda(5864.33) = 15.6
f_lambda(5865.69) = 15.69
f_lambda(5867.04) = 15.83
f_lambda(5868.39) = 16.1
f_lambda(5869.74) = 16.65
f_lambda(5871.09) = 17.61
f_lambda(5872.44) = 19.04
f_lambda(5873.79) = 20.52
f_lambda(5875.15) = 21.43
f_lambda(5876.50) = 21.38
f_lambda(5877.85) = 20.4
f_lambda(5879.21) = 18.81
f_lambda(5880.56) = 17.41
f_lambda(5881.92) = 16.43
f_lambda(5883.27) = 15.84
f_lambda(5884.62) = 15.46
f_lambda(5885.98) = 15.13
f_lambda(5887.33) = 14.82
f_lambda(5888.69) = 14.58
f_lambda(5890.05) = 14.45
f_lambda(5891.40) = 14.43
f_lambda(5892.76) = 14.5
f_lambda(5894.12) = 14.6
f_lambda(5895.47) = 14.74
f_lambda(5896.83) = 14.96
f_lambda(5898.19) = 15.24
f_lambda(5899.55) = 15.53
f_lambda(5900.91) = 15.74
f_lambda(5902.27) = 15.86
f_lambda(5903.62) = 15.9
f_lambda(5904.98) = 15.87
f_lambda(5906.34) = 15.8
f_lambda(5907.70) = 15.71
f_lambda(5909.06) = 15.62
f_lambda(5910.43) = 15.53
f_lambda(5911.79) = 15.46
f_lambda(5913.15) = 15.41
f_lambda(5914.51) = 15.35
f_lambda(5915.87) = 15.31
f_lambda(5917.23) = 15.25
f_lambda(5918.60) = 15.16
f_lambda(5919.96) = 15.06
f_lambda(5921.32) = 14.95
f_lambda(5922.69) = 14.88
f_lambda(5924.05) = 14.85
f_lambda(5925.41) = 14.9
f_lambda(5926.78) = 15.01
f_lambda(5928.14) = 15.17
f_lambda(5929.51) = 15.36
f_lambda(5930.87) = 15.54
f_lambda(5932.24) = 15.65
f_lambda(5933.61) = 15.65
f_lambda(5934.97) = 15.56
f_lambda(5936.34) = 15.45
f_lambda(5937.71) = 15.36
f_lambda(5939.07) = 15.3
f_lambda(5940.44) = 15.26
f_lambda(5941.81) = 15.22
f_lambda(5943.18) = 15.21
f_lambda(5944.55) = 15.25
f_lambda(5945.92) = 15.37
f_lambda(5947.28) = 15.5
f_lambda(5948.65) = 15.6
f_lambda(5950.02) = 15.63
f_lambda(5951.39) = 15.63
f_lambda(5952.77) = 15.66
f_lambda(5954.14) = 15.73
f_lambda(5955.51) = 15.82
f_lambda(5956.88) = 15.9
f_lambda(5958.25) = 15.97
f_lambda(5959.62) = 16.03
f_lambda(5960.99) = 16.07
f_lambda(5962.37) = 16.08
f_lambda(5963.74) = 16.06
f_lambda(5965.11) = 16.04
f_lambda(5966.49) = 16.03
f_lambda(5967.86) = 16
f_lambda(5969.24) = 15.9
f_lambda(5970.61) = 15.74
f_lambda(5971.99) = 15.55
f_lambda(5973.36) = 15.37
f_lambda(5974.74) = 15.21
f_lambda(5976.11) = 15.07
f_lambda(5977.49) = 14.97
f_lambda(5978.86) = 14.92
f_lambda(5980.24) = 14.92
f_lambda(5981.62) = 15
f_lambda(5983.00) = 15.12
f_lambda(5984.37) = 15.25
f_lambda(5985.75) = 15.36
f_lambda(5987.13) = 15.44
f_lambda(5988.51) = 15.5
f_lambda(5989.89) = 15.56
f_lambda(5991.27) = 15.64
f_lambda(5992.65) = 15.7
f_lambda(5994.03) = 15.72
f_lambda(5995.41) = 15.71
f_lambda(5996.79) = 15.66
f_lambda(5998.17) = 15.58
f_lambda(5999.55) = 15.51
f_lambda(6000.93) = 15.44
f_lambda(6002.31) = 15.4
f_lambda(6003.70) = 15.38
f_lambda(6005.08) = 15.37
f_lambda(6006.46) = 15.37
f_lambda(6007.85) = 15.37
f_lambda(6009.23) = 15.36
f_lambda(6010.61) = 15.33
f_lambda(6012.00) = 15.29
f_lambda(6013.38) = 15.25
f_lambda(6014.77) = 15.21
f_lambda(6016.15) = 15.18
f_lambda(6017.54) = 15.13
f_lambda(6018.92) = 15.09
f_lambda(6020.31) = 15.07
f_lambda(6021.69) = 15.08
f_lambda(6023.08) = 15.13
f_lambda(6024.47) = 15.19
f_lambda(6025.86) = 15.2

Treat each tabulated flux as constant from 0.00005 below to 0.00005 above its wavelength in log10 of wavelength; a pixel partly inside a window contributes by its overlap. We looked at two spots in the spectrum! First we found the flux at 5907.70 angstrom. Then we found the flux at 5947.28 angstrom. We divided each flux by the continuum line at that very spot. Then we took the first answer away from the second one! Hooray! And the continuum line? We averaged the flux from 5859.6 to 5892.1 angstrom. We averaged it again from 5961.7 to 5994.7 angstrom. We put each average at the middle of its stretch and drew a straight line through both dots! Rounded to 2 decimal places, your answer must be 0.02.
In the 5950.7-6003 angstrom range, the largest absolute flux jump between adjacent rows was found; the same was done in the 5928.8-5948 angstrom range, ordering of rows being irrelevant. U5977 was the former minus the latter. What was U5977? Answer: 0.01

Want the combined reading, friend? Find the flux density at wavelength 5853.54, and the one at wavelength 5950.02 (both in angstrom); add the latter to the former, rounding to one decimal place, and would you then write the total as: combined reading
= 31.3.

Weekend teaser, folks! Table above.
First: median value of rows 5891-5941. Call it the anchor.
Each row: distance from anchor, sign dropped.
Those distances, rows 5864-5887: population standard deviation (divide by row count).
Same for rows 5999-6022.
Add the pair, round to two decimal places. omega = 2.21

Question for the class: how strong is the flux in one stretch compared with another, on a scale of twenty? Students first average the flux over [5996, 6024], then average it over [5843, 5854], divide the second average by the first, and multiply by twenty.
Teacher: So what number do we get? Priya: 20.7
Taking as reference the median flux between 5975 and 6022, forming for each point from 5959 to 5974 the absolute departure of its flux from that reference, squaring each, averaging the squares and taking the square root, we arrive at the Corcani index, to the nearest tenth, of 0.6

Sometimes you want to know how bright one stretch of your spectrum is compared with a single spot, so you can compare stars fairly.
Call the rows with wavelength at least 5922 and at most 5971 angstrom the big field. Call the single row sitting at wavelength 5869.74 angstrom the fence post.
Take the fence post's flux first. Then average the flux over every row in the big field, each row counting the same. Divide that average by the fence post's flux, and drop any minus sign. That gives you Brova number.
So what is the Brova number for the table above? 0.93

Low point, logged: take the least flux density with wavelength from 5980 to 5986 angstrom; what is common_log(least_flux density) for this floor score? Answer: 1.174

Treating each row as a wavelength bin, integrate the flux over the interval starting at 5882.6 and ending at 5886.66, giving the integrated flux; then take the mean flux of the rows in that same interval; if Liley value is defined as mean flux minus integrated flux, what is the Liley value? -47.4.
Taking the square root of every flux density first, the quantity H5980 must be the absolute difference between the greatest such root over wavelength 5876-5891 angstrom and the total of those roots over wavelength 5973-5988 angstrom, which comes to 38.2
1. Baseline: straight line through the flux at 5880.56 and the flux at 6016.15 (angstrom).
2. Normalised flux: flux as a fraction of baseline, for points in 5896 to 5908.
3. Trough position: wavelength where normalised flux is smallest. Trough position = 5896.83 angstrom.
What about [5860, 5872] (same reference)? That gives 5860.29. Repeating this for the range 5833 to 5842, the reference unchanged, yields 5833.36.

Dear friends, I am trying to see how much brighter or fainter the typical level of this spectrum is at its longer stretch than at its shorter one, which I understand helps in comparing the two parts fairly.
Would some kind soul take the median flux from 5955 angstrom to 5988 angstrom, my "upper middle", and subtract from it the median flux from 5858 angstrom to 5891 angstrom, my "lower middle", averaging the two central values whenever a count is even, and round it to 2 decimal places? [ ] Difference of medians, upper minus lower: -0.19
